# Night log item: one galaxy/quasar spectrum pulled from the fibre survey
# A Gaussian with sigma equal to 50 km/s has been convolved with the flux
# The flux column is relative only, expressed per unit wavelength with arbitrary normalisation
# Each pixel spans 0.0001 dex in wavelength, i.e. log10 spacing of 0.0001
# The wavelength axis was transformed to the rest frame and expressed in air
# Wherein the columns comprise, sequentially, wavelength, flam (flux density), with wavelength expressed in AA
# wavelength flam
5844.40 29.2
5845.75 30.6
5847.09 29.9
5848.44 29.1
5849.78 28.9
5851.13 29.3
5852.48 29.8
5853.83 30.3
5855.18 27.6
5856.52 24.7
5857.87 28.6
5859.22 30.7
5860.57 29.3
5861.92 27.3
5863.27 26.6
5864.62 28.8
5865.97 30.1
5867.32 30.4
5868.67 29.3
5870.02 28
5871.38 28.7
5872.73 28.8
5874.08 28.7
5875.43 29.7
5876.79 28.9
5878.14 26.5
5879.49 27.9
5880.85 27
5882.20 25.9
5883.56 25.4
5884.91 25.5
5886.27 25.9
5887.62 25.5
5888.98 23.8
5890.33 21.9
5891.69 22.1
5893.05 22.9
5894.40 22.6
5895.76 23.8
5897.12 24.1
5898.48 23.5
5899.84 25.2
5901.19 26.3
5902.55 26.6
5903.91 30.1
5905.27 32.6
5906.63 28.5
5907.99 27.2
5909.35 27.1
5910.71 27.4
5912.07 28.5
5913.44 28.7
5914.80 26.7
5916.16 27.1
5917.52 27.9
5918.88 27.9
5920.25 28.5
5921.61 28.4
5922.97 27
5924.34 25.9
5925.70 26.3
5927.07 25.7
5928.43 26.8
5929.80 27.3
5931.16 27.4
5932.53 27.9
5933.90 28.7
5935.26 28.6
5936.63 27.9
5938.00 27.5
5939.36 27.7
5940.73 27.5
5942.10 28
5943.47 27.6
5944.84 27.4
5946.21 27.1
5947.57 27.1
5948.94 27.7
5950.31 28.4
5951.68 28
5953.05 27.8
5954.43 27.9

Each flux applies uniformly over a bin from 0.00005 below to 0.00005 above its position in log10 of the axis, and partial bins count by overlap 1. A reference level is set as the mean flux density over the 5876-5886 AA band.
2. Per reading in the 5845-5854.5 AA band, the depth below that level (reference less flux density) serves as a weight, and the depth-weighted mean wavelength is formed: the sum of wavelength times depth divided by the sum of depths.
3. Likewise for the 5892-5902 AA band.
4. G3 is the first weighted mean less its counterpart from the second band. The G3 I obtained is -46.3 AA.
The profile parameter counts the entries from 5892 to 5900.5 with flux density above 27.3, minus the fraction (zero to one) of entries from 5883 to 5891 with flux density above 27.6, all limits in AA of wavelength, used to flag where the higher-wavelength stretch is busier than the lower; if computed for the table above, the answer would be 0.0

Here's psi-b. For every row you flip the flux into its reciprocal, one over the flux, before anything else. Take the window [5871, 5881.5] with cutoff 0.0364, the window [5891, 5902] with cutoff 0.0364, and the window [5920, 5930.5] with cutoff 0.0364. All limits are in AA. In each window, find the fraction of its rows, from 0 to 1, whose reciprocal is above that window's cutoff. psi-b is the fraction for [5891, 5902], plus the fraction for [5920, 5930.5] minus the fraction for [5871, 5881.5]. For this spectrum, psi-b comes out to 1.50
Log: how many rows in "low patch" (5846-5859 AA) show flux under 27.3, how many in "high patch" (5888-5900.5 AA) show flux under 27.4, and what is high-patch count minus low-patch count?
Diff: 8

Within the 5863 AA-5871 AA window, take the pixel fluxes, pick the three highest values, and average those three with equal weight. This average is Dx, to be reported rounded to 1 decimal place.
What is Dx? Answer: 29.9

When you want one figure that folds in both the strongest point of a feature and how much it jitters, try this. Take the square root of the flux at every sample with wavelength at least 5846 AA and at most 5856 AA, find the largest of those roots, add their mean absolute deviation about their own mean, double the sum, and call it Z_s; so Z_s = 11.1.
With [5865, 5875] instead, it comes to 11.2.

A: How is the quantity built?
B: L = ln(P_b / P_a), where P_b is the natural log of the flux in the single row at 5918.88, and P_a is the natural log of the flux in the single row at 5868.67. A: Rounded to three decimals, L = -0.015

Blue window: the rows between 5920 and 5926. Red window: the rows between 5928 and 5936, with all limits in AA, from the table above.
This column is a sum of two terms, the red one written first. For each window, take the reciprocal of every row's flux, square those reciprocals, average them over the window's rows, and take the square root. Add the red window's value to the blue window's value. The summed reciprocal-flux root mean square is 0.073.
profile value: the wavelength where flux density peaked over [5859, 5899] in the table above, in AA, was 5859.22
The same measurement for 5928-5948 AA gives 5933.90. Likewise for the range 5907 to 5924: 5913.44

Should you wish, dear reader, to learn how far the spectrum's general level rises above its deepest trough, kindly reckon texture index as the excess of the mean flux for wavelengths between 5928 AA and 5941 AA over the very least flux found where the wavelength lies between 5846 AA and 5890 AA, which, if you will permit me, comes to 4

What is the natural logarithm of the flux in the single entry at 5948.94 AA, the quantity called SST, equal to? 3.32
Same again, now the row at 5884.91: 3.24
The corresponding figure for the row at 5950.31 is 3.35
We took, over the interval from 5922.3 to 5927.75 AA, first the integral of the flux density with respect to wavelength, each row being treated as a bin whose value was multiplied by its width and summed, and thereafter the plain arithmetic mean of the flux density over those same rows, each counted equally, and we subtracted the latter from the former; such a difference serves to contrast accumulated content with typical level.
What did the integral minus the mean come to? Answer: 117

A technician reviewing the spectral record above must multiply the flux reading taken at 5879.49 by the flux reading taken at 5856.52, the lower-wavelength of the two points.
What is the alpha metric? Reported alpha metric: 689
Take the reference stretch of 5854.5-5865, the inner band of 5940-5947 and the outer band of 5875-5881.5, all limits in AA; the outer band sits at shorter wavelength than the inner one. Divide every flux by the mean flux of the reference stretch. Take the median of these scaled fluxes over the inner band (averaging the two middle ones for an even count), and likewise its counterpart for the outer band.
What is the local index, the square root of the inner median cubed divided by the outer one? 0.98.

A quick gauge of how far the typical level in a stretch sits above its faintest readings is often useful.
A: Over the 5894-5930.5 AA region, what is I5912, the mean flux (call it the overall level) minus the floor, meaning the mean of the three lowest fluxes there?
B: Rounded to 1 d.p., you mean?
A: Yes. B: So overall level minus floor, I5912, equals 3.7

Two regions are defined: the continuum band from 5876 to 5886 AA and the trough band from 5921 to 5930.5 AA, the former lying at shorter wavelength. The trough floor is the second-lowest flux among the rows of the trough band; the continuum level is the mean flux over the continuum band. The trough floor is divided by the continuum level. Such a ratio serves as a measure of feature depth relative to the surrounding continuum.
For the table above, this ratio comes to 0.97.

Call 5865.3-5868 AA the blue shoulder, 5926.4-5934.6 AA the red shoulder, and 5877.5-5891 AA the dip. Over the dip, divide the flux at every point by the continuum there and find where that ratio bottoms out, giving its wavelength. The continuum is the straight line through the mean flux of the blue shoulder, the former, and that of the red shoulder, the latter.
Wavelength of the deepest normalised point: 5890.33 AA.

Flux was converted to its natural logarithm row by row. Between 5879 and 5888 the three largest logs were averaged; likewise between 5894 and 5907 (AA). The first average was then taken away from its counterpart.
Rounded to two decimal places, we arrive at 0.12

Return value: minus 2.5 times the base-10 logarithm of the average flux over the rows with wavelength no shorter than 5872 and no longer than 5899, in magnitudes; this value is -3.52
